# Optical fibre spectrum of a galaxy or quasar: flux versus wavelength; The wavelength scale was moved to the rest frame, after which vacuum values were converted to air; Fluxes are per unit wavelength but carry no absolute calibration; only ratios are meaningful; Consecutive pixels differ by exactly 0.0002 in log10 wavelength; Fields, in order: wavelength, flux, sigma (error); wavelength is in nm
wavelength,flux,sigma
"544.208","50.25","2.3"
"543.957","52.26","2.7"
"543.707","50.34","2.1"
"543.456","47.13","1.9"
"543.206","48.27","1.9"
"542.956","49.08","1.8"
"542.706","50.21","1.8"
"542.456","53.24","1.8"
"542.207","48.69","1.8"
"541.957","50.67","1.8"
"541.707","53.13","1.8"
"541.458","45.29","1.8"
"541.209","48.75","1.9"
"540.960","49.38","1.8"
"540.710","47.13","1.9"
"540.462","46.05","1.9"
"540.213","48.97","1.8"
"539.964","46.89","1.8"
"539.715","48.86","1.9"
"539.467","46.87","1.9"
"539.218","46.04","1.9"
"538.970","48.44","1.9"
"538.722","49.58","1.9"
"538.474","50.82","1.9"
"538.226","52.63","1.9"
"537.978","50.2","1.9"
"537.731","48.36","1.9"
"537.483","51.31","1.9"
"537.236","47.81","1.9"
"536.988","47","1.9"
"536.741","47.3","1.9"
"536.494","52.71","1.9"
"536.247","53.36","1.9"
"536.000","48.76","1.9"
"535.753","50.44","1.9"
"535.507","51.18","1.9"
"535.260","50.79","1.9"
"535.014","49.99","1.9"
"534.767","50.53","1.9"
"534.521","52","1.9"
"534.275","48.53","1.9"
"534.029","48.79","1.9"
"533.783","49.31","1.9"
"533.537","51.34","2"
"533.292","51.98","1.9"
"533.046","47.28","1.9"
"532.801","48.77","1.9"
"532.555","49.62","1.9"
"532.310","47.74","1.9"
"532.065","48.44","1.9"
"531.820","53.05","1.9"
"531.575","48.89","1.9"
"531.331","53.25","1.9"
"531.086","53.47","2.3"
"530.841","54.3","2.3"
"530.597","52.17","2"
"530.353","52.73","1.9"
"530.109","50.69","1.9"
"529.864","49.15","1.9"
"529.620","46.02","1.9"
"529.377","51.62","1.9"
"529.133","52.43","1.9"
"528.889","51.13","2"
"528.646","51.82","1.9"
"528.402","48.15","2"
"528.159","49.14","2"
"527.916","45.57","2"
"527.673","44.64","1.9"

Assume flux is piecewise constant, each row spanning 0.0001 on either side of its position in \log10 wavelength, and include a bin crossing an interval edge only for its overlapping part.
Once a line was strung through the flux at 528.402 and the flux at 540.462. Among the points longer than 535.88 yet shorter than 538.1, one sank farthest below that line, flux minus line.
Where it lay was 536.988 nm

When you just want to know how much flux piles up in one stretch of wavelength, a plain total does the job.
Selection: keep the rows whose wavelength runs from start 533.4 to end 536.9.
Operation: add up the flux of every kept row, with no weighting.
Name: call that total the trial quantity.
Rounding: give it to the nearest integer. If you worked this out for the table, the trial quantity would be 705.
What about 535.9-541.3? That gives 1077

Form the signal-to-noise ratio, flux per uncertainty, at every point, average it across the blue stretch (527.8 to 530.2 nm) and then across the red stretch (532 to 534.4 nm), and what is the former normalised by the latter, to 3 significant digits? 0.993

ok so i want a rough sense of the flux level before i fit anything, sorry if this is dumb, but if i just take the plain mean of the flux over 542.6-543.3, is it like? 49.2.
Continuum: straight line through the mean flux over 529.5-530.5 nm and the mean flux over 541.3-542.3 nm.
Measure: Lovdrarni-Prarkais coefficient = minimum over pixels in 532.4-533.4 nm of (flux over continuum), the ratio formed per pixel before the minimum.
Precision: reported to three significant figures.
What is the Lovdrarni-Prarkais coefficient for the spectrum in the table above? 0.953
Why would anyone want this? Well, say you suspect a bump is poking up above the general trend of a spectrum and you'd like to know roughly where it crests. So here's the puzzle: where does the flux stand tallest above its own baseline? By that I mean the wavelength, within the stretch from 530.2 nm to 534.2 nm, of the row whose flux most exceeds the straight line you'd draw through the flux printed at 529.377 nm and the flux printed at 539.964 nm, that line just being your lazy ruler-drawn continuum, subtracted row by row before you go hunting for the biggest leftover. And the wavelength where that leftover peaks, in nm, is 530.841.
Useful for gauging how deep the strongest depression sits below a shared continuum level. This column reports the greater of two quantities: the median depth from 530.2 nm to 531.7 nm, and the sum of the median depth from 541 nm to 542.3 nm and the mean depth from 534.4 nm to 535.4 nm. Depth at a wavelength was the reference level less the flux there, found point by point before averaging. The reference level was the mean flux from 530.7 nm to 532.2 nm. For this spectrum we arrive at 4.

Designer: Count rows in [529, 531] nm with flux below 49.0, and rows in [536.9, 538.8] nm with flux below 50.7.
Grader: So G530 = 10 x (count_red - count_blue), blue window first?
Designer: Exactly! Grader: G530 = 40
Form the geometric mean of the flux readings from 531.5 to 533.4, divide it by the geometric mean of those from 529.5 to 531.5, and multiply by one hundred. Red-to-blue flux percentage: 96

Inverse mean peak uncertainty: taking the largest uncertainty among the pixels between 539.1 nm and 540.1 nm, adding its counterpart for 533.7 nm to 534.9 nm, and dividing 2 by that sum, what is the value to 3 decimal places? 0.526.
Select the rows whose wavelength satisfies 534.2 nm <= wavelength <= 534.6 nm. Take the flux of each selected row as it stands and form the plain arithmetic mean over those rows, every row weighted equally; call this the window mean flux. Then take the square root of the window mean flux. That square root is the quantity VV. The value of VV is 7.09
